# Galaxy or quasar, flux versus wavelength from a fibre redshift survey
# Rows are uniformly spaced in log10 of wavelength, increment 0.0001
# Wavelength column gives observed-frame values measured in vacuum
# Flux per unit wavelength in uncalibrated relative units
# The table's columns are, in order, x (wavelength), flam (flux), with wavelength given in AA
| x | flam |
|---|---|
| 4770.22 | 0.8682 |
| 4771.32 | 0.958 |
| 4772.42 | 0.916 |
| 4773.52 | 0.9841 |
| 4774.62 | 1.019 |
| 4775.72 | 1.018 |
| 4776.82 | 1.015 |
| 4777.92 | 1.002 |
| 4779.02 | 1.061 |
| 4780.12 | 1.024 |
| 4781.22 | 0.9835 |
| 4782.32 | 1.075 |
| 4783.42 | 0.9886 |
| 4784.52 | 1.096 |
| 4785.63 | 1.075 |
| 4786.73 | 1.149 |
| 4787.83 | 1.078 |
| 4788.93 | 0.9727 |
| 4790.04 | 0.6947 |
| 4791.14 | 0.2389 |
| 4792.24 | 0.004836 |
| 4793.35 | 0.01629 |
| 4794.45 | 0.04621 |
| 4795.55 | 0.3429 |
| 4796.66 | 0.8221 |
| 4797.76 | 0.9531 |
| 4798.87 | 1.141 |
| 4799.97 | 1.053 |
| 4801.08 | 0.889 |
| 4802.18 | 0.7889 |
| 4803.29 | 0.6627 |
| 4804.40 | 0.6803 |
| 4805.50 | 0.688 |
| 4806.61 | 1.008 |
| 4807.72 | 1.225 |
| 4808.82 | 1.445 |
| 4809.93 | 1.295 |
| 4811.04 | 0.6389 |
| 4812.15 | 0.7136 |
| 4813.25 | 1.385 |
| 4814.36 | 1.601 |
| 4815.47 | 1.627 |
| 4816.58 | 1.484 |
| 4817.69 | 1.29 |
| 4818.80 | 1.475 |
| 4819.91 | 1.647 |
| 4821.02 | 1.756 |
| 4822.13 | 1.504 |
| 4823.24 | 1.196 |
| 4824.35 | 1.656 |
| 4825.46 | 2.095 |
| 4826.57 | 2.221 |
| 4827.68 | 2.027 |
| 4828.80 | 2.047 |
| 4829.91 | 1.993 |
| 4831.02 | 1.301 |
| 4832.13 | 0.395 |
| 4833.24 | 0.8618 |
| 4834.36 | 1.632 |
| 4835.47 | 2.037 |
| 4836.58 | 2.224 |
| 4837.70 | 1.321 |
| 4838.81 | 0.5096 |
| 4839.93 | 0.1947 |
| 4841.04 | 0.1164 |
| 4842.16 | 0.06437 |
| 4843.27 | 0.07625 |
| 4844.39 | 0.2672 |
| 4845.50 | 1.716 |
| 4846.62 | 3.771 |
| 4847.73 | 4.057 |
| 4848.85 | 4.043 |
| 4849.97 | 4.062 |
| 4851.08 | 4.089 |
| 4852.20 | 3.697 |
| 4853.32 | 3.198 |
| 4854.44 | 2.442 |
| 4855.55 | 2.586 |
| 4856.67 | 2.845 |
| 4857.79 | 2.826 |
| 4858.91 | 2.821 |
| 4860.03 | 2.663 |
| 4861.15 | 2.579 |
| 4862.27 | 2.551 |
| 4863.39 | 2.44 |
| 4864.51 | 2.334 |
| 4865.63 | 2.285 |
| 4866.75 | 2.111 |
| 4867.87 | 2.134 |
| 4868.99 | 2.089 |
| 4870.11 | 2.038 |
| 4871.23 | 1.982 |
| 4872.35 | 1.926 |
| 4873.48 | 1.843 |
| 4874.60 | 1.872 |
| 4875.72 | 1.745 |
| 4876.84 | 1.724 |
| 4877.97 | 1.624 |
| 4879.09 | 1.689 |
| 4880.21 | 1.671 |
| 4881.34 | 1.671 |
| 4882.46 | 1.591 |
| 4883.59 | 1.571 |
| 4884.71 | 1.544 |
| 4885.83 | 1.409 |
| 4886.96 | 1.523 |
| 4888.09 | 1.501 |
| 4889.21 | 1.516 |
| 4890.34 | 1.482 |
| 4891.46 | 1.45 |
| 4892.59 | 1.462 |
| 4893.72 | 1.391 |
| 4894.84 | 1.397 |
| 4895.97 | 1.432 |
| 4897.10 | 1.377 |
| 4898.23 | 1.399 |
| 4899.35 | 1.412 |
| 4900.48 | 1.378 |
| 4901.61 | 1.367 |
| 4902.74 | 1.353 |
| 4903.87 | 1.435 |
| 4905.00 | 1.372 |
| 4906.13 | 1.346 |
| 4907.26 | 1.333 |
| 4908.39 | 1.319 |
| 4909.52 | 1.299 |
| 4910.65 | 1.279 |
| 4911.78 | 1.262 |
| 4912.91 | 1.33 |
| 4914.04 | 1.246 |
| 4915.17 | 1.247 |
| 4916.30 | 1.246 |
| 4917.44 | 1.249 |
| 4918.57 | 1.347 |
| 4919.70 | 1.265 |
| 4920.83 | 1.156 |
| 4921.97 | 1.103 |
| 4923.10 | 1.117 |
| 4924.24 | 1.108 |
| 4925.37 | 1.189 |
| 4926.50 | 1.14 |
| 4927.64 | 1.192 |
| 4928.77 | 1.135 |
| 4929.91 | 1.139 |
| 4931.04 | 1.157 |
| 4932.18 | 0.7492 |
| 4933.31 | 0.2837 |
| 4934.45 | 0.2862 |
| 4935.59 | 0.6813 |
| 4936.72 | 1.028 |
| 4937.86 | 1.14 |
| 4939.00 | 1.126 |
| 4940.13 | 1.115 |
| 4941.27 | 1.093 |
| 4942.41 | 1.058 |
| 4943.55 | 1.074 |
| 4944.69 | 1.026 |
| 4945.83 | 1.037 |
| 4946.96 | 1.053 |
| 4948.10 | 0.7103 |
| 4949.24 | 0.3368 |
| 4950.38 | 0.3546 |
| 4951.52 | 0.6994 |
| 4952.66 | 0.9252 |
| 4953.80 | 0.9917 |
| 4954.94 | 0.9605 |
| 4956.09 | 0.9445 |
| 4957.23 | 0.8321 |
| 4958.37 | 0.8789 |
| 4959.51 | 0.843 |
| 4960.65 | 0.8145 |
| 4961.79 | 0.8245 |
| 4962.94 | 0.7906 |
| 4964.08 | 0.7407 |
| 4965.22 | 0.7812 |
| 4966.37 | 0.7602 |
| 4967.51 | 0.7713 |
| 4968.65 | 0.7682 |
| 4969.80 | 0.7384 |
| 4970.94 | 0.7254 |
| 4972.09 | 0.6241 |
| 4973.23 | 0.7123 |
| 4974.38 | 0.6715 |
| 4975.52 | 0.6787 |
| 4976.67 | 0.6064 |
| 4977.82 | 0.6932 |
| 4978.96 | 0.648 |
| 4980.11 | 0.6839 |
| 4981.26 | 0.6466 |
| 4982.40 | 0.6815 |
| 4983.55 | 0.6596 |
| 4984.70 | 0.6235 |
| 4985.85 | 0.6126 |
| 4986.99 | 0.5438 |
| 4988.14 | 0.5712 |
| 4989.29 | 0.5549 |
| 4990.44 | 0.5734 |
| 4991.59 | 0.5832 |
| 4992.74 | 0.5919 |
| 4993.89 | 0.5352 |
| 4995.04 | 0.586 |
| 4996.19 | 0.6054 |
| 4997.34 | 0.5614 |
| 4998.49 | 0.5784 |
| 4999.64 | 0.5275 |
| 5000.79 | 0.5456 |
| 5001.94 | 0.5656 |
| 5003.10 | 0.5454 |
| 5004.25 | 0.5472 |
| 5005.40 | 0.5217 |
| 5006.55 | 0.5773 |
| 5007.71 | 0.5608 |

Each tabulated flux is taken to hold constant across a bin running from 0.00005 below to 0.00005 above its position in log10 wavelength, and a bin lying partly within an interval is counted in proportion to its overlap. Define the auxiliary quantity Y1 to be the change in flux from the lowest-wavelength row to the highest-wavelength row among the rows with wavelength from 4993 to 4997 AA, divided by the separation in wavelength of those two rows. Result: 0.031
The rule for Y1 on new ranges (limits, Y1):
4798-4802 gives -0.114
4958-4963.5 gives -0.019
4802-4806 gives -0.030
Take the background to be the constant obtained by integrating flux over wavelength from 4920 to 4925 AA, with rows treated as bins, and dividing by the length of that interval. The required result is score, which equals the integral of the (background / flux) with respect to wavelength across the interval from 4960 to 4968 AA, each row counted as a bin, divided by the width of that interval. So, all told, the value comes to 1.4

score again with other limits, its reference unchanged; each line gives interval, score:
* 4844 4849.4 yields 1.1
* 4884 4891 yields 0.8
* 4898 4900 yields 0.8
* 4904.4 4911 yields 0.9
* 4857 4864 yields 0.4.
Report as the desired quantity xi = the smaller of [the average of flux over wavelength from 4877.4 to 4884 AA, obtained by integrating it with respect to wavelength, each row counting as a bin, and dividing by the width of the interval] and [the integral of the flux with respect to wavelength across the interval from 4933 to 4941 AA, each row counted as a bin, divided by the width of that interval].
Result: 0.84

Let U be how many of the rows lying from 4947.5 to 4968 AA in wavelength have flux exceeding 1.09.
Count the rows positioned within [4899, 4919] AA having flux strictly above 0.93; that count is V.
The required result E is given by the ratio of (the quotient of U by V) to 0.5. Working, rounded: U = 0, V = 18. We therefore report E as 0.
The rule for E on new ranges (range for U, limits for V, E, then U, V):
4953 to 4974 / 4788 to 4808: 0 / 0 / 6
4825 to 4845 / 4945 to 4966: 4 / 10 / 5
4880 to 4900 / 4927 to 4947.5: 3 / 18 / 14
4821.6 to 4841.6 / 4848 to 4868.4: 1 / 13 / 18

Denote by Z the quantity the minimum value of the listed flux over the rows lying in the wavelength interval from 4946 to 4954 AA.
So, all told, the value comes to 0.3368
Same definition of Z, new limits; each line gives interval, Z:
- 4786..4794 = 0.004836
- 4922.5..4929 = 1.108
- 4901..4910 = 1.299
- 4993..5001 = 0.5275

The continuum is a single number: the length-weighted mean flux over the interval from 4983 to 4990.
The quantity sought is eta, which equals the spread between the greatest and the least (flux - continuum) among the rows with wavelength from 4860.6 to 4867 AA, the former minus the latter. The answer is 0.5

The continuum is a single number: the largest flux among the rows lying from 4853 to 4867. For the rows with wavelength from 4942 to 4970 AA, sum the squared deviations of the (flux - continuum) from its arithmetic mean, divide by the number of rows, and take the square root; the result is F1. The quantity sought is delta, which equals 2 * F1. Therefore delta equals 0.4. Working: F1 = 0.18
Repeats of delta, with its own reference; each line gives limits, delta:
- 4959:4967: 0.1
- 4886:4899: 0.1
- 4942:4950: 0.5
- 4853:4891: 1.0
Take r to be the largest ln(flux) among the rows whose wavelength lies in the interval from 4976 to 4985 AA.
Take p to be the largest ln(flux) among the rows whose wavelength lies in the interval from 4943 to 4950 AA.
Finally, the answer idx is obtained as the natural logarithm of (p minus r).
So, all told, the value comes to -0.83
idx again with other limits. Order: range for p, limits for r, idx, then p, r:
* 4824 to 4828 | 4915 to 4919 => -0.69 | 0.8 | 0.30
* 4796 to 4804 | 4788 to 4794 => -1.84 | 0.1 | -0.03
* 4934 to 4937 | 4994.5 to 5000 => -0.64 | 0.0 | -0.50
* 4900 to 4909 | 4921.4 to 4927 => -1.67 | 0.4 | 0.17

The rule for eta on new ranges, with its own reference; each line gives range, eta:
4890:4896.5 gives 0.1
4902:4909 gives 0.1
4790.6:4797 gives 0.8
